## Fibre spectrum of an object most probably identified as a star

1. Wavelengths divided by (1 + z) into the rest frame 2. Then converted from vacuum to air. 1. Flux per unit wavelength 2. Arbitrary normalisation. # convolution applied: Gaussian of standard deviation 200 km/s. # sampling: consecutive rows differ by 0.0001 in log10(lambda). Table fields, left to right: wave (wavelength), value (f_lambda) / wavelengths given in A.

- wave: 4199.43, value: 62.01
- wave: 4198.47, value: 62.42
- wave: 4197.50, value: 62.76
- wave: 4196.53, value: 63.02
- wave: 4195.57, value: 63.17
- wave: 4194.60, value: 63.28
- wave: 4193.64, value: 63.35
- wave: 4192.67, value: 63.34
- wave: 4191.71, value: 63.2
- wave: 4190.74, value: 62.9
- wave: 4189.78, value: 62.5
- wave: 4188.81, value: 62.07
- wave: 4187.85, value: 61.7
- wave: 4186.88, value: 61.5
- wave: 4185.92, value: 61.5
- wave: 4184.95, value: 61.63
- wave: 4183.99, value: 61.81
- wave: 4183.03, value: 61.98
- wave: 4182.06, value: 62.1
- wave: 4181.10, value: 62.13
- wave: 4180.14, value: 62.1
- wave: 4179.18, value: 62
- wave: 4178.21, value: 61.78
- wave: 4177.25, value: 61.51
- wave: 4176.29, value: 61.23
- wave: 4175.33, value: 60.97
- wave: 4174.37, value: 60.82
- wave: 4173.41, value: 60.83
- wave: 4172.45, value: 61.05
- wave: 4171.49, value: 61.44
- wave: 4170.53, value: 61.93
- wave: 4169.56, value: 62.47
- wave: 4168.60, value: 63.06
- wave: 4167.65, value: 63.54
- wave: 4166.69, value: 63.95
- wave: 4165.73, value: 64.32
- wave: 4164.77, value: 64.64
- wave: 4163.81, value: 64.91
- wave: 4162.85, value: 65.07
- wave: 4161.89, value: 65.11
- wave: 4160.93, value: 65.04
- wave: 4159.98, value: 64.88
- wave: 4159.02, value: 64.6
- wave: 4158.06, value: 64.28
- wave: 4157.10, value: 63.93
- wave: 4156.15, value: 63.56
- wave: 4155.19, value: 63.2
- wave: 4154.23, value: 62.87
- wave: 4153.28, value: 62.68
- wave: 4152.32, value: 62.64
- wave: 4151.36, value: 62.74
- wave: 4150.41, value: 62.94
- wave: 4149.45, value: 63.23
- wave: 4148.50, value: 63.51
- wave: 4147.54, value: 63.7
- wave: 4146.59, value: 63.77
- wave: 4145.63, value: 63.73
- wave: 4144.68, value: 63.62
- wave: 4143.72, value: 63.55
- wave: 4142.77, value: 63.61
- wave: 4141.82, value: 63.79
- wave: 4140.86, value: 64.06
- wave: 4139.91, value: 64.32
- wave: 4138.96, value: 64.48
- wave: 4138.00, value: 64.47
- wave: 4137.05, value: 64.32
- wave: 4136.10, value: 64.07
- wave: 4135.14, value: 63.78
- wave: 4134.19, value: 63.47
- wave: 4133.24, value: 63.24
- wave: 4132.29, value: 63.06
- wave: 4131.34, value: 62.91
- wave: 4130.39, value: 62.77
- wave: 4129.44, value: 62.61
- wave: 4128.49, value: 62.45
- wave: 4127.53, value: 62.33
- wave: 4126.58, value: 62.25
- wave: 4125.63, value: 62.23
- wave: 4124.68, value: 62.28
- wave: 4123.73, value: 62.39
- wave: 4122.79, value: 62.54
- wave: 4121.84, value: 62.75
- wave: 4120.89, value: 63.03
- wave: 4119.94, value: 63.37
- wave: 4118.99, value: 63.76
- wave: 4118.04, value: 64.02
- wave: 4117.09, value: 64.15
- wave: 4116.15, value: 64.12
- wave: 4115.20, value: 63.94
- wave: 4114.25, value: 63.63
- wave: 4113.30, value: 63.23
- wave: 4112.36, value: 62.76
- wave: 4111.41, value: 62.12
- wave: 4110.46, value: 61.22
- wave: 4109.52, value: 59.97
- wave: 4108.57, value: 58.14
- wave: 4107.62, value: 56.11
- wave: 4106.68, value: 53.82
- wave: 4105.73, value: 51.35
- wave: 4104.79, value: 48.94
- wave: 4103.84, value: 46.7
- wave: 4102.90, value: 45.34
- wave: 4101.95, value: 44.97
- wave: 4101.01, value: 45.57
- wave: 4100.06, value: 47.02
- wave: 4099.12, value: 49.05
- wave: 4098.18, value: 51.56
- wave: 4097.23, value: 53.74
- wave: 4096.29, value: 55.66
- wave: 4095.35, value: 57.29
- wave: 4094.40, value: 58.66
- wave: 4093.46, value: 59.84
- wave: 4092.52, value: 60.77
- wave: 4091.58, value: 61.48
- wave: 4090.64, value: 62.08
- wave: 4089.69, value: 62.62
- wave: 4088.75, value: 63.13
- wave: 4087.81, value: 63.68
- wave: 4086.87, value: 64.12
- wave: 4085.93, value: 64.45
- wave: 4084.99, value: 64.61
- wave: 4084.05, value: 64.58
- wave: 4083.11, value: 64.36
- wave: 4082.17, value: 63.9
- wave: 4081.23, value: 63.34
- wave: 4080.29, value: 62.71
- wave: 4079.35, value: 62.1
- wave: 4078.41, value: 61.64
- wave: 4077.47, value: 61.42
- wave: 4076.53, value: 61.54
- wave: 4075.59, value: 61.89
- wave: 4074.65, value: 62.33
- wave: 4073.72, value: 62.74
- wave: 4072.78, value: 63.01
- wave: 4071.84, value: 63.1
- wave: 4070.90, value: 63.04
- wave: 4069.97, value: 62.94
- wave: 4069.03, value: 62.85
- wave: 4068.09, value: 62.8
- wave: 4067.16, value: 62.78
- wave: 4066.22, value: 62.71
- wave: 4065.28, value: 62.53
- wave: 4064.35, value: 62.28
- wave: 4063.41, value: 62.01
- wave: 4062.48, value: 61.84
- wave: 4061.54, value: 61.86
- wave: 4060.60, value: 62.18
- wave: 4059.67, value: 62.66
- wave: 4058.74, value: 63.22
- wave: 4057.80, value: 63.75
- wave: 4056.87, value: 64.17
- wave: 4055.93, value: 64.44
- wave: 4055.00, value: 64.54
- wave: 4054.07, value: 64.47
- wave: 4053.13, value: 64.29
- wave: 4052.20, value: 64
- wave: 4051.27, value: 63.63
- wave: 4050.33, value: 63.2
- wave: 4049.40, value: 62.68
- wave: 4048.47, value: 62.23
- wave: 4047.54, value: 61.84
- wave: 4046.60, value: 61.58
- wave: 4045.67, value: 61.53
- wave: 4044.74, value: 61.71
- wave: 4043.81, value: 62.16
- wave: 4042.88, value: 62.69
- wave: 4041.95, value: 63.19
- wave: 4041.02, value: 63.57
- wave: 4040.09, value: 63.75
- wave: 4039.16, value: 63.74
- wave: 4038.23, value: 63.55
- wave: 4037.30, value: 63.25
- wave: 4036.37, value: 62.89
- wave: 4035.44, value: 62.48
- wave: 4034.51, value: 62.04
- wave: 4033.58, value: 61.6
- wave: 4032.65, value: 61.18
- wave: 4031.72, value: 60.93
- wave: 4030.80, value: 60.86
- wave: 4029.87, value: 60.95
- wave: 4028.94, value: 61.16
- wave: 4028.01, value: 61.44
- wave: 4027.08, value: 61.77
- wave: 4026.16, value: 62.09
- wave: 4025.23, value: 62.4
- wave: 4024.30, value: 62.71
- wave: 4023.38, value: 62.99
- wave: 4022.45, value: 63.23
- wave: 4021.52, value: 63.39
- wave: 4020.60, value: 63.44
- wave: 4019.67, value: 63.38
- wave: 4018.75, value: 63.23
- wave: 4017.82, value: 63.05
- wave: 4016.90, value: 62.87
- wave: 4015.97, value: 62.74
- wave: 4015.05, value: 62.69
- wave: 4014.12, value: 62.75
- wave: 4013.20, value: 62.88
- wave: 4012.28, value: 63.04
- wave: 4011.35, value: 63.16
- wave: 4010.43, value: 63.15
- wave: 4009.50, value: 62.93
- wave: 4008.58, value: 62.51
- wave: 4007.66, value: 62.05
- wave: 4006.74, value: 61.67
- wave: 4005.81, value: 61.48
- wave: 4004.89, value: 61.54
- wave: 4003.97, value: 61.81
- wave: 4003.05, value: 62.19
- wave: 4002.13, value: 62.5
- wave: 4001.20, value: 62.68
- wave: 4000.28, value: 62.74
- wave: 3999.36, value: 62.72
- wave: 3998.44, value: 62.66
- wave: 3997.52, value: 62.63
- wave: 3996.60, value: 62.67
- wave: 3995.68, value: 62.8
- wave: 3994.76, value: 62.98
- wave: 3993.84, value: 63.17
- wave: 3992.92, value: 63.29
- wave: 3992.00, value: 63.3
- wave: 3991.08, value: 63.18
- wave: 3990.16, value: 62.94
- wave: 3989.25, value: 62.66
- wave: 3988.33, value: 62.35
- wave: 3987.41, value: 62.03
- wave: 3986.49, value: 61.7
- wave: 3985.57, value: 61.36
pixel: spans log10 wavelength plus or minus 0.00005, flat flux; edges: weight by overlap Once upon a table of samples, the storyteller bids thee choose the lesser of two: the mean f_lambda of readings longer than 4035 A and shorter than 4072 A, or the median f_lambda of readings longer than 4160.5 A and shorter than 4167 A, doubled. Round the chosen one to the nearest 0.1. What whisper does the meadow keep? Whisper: 63.0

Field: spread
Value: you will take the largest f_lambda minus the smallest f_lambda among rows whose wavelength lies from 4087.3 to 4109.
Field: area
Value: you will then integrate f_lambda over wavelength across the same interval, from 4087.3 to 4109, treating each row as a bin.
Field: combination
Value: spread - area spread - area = -1168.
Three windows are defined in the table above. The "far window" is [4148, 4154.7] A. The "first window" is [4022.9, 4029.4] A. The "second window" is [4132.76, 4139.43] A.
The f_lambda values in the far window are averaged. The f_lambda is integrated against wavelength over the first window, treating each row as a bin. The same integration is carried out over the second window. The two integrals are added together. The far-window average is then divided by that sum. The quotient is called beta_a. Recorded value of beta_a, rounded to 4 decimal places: 0.0759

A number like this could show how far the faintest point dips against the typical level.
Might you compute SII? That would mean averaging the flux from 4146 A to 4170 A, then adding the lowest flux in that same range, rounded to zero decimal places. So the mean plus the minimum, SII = 126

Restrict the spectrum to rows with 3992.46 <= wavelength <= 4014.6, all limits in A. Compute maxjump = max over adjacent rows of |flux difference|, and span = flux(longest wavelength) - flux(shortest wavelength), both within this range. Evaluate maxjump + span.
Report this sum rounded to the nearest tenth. -0.1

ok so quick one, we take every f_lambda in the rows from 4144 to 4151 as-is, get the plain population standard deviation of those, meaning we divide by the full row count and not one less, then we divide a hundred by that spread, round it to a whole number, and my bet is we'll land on 351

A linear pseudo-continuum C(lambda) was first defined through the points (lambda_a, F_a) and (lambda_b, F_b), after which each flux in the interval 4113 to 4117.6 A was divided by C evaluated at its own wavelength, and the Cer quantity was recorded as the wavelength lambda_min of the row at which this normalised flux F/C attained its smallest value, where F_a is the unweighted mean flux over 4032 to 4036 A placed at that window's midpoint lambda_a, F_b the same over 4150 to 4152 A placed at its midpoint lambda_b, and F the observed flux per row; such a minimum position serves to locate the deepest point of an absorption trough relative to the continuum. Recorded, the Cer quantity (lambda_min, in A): 4113.30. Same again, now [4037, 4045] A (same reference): 4044.74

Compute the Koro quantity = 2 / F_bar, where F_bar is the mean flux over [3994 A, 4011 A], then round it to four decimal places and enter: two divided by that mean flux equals 0.0320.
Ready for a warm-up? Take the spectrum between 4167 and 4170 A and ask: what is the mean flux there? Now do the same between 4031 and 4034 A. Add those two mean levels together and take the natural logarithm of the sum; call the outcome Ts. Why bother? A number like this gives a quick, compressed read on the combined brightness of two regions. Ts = 4.82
